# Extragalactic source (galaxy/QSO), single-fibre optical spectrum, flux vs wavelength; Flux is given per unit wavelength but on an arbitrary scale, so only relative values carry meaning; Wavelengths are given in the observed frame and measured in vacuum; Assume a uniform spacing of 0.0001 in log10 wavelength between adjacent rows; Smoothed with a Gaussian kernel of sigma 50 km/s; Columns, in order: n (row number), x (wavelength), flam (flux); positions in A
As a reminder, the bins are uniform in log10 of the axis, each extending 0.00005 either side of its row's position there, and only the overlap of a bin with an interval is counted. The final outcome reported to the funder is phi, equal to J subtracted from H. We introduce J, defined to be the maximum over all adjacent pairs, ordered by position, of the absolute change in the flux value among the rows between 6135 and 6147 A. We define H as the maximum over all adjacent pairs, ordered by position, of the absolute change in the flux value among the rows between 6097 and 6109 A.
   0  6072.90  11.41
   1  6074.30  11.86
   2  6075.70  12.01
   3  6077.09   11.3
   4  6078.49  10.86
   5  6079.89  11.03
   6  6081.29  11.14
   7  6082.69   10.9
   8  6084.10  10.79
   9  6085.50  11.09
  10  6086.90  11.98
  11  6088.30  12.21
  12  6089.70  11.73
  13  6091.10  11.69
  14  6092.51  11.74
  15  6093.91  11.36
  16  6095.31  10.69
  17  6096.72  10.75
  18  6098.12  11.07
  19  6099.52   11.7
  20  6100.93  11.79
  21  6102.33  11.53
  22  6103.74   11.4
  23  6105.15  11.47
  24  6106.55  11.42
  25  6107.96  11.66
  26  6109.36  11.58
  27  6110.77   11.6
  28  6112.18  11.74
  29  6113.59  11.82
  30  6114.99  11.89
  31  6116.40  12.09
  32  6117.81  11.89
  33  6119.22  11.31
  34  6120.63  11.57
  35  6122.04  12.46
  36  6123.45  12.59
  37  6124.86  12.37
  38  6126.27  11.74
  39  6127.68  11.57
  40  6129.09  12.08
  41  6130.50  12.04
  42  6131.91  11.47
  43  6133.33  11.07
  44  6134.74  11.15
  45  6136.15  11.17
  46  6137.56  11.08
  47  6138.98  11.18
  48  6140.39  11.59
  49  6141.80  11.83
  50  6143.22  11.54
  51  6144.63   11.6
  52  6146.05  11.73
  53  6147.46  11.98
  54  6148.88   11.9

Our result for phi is 0.22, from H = 0.630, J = 0.41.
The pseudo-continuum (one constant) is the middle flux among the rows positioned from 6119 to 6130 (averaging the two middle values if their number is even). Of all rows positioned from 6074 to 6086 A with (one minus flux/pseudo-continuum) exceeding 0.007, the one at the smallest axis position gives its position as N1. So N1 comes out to 6077.09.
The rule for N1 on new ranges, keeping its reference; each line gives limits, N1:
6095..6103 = 6095.31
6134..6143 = 6134.74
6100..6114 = 6100.93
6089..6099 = 6089.70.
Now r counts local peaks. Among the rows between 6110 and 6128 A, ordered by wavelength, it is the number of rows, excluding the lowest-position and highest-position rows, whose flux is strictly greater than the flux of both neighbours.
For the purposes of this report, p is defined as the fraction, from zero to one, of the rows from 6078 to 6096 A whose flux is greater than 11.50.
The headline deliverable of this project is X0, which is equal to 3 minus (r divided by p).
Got -2.2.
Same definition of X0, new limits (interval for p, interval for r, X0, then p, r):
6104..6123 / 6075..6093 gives 0.4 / 0.77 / 2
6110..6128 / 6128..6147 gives 0.8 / 0.92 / 2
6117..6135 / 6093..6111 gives -1.3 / 0.69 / 3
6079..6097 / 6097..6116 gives -4.8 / 0.38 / 3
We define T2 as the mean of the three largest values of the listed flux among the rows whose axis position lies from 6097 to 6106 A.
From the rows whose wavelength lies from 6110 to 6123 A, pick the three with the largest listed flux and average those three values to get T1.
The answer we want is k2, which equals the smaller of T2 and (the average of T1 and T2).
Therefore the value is 11.7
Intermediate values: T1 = 12.15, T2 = 11.7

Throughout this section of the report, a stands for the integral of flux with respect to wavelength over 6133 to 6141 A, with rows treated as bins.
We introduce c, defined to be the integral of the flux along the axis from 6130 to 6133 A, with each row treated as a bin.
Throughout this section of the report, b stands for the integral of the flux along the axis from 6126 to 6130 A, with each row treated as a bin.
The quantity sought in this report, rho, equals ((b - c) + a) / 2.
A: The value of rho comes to 51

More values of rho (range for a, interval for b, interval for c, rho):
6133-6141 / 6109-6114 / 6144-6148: 50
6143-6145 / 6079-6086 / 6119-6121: 39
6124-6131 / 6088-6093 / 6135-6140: 44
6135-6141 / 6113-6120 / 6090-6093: 58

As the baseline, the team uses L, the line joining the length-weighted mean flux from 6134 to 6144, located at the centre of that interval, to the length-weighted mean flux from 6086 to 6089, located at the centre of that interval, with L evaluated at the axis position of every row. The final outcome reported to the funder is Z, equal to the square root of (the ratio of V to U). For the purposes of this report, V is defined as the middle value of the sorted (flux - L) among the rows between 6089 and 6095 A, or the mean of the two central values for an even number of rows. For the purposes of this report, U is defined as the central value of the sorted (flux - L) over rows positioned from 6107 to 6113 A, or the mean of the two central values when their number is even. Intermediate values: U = -0.1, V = -0.3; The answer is 1.5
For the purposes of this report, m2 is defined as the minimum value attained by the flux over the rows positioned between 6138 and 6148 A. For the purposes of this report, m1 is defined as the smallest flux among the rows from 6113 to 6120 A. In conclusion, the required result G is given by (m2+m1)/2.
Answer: 11.2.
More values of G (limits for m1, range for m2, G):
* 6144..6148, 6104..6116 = 11.5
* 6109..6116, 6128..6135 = 11.3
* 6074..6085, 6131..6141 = 10.9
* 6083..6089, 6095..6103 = 10.7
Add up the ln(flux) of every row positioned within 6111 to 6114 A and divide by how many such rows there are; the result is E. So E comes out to 2.47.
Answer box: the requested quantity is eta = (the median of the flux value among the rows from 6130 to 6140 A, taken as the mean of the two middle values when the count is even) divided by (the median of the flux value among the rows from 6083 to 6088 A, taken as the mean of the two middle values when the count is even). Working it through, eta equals 1.01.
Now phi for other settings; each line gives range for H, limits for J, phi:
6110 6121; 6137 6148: 0.17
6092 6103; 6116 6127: -0.22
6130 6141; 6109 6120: -0.01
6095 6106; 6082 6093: -0.26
